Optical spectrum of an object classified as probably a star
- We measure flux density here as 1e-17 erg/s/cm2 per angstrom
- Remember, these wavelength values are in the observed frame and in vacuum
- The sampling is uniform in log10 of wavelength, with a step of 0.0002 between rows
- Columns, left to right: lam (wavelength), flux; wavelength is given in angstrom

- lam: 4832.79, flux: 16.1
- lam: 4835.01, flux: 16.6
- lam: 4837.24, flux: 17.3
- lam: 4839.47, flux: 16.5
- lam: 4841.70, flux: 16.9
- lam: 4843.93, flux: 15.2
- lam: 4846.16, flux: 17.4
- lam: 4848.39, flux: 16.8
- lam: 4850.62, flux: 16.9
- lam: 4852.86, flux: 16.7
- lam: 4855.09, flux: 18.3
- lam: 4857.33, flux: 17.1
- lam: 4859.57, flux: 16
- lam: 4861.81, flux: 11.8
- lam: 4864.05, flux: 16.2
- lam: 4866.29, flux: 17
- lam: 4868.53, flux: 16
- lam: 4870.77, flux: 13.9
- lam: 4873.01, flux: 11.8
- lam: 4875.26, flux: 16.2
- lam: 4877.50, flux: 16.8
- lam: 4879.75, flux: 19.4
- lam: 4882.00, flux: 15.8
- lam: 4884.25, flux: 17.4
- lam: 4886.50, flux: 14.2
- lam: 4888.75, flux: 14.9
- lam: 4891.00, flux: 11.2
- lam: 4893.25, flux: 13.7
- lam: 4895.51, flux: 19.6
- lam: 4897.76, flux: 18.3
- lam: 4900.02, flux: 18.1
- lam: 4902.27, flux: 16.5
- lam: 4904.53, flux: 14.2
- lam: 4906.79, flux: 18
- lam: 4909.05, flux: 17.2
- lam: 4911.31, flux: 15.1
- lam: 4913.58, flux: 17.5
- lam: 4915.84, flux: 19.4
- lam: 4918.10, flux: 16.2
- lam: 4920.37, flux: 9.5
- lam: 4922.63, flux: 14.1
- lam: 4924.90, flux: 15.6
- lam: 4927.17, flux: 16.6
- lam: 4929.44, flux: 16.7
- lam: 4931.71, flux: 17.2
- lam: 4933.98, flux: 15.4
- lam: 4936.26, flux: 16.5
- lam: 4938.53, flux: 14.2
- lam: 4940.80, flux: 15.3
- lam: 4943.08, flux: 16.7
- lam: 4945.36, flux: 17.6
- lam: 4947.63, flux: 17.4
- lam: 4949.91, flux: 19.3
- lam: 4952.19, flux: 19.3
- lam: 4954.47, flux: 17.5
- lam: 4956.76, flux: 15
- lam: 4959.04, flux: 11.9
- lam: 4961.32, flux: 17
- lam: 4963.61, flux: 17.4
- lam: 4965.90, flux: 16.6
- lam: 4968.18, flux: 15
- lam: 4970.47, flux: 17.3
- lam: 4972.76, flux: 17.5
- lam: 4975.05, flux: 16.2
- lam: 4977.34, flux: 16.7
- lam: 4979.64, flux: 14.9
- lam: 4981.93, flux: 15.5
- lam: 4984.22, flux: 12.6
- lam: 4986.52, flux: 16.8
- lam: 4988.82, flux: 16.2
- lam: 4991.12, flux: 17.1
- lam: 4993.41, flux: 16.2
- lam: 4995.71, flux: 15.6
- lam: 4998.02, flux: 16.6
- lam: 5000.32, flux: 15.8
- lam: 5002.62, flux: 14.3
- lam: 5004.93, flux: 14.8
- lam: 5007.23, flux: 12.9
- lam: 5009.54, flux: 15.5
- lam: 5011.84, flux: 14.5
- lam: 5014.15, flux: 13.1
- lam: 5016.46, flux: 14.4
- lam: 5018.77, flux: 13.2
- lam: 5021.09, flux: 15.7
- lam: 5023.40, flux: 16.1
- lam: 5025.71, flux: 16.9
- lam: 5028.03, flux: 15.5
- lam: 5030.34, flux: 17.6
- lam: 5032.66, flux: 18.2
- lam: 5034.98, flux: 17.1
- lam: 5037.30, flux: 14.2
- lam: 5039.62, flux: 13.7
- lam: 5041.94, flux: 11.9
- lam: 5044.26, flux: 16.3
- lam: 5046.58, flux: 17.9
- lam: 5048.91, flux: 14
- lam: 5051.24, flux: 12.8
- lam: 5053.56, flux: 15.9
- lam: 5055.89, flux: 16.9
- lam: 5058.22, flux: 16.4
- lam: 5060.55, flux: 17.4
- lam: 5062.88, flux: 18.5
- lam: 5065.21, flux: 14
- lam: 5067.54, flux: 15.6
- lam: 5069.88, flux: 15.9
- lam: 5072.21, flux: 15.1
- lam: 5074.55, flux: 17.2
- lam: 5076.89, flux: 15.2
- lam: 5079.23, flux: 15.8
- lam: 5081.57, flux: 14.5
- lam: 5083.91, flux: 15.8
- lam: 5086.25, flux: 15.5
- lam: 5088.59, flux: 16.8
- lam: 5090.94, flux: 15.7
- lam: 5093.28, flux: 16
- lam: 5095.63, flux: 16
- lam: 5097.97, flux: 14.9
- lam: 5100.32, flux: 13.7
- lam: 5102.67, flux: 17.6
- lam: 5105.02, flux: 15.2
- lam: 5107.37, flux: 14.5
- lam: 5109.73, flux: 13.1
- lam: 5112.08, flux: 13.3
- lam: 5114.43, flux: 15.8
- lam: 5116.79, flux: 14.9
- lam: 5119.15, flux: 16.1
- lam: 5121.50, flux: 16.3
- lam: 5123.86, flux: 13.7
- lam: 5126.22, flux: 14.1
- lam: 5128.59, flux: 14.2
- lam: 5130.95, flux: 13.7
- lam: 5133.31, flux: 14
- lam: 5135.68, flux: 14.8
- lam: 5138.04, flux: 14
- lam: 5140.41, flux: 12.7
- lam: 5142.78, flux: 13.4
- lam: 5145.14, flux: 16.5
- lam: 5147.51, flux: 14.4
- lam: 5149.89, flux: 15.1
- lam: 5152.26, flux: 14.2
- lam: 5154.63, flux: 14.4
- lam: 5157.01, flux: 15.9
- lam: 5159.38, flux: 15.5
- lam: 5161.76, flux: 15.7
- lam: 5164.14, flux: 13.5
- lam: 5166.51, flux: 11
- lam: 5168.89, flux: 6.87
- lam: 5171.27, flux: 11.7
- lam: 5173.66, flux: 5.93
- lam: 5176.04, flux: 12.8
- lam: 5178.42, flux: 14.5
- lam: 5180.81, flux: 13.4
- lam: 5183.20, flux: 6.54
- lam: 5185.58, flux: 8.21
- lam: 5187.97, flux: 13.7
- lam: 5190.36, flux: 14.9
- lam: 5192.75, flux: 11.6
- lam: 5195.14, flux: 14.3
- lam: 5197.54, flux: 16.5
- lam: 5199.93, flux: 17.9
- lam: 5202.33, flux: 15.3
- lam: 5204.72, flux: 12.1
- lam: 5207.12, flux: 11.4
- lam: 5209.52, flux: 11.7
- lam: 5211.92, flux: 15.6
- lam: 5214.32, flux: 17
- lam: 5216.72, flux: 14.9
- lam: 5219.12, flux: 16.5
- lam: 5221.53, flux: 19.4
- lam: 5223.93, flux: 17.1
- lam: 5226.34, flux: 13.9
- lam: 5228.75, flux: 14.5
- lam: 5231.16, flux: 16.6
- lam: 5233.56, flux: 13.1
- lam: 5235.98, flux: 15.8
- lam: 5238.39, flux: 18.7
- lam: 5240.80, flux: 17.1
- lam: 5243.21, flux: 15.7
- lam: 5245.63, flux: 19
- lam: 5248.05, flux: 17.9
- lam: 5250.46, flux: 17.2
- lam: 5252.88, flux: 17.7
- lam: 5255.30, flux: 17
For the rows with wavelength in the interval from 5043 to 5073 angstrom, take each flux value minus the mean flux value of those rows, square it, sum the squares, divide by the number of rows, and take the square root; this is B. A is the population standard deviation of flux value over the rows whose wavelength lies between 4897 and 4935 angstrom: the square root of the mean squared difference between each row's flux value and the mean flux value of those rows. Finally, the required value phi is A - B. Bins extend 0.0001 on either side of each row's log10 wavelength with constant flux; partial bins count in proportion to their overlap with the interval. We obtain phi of 0.6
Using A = 2.19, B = 1.6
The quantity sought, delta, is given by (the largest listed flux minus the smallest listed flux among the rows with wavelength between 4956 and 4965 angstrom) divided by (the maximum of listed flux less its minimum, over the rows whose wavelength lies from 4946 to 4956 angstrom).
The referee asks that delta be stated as 2.9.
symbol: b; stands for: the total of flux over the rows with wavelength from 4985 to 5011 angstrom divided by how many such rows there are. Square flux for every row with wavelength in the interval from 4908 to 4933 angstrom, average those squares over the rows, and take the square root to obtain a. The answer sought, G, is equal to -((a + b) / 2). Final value -15.9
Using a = 16.1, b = 16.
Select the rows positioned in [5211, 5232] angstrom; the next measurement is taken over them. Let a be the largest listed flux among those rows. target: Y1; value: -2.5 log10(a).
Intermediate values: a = 19.4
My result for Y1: -3.22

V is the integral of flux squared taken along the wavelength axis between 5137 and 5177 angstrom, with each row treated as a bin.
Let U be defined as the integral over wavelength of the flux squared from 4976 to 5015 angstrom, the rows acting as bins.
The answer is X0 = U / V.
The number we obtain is 1.26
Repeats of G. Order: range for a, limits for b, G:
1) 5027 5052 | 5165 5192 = -13.2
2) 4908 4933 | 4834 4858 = -16.5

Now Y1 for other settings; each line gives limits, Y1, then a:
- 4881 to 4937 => -3.23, 19.6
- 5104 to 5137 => -3.03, 16.3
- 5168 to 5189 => -2.90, 14.5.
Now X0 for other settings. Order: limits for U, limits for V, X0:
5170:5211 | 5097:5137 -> 0.79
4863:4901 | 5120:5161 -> 1.13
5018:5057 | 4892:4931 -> 0.91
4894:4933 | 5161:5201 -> 1.66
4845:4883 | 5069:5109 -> 1.03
